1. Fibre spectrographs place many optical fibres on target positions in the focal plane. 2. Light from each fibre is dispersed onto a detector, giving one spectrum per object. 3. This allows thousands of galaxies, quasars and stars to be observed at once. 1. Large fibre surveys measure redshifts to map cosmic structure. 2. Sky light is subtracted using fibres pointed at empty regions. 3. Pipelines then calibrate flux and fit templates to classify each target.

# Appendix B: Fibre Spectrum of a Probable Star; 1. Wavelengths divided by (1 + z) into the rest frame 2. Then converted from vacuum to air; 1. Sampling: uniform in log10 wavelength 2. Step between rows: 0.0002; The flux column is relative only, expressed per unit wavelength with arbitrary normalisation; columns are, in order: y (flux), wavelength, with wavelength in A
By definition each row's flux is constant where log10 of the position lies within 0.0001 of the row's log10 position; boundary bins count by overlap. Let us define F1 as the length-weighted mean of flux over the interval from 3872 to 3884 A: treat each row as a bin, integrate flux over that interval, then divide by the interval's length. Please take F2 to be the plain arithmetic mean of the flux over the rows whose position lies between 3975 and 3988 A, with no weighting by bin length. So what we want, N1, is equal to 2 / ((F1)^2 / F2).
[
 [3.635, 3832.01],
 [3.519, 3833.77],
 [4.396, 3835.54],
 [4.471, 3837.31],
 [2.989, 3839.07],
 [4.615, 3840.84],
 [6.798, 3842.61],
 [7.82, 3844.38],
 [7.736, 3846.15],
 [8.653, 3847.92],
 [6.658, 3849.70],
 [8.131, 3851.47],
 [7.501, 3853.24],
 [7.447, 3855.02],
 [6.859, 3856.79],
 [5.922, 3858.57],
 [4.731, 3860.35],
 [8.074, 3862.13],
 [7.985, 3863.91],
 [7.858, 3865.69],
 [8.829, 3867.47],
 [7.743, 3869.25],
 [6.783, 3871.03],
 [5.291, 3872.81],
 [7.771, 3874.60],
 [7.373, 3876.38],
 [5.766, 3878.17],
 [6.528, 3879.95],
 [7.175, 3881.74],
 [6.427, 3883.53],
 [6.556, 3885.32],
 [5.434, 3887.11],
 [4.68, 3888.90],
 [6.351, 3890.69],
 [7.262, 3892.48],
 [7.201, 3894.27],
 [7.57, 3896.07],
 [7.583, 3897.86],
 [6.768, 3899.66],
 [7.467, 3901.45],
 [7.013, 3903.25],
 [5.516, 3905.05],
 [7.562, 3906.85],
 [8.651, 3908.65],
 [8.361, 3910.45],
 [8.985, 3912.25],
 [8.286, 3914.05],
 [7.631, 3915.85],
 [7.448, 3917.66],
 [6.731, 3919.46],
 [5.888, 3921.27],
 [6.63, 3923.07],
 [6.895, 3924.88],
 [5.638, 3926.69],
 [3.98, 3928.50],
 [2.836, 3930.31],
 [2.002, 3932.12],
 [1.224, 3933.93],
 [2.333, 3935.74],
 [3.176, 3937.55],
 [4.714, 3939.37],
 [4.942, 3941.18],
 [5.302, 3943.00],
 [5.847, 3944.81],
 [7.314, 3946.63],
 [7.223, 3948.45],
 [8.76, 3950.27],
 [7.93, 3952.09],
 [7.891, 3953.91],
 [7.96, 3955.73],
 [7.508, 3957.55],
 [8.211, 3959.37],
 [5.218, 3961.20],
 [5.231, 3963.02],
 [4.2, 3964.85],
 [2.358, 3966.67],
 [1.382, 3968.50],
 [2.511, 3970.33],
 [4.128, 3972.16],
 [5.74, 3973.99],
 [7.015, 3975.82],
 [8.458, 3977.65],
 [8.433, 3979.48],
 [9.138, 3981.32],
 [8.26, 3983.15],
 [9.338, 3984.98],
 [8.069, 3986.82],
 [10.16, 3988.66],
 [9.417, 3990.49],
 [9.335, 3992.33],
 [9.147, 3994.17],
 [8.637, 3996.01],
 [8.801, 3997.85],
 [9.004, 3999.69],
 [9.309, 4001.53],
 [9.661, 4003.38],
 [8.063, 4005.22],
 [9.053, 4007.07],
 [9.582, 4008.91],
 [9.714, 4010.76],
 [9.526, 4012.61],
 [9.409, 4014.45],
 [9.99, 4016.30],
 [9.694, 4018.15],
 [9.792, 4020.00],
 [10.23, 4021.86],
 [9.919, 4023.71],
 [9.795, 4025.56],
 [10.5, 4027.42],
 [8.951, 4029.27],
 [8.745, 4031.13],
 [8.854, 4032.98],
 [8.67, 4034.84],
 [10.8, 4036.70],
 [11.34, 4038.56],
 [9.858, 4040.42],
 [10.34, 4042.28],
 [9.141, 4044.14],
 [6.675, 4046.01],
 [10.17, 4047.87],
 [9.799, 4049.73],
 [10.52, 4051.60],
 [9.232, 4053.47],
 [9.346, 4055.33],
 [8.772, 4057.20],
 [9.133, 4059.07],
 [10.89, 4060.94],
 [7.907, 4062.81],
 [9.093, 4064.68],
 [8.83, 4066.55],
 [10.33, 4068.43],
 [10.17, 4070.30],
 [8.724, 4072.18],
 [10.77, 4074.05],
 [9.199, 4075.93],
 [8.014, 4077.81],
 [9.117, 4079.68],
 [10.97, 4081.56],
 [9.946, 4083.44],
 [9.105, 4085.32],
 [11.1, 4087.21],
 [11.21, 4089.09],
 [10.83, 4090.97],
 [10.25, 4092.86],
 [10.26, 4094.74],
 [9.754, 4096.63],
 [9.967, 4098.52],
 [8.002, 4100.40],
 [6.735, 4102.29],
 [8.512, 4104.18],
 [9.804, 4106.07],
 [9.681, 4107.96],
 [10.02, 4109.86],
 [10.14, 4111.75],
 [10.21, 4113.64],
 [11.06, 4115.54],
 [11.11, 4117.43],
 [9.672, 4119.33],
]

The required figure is 0.38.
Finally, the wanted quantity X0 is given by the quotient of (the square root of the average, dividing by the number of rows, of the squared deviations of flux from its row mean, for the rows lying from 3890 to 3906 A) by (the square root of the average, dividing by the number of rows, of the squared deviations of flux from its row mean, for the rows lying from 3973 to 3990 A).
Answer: 0.5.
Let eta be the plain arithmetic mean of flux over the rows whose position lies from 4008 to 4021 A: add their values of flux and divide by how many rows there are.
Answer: 9.7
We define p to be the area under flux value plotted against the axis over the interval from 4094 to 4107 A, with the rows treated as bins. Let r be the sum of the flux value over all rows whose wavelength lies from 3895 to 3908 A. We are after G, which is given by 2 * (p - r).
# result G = 135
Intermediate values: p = 116.8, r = 49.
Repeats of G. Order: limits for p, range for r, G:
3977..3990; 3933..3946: 175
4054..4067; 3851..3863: 141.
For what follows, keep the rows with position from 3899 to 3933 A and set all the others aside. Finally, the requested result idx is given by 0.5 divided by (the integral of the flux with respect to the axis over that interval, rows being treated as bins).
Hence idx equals 0.0022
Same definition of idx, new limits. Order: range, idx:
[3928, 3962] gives 0.0027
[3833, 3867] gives 0.0023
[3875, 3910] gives 0.0021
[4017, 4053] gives 0.0014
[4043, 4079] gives 0.0015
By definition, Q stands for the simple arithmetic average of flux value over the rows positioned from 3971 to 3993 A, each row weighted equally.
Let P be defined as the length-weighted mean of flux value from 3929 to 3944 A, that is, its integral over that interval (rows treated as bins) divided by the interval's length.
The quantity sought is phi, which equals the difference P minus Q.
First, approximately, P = 3.4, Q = 8.1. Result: -5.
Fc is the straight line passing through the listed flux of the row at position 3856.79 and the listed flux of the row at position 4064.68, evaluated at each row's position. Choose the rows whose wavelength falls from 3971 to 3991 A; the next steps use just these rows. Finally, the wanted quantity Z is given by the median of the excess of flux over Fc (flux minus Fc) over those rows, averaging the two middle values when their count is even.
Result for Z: 0.3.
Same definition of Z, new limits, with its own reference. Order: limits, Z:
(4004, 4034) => 1.1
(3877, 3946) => -0.8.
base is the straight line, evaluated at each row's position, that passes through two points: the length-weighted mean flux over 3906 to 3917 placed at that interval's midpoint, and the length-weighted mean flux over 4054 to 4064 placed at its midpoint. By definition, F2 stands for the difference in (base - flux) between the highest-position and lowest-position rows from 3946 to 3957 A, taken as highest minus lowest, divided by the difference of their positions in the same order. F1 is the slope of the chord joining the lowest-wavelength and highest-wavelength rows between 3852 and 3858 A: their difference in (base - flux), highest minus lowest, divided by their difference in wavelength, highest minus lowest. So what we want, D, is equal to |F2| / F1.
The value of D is 0.3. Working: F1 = 0.19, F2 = -0.06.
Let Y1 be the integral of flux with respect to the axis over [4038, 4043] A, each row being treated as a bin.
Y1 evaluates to 52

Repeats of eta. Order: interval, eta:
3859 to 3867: 7.2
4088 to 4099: 10.4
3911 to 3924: 7.4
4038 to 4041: 10.6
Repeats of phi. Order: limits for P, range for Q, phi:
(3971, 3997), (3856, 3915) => 1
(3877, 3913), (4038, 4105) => -3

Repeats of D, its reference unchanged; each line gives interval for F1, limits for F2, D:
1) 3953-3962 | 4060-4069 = 0.2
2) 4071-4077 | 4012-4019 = -0.2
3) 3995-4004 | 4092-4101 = -2.3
